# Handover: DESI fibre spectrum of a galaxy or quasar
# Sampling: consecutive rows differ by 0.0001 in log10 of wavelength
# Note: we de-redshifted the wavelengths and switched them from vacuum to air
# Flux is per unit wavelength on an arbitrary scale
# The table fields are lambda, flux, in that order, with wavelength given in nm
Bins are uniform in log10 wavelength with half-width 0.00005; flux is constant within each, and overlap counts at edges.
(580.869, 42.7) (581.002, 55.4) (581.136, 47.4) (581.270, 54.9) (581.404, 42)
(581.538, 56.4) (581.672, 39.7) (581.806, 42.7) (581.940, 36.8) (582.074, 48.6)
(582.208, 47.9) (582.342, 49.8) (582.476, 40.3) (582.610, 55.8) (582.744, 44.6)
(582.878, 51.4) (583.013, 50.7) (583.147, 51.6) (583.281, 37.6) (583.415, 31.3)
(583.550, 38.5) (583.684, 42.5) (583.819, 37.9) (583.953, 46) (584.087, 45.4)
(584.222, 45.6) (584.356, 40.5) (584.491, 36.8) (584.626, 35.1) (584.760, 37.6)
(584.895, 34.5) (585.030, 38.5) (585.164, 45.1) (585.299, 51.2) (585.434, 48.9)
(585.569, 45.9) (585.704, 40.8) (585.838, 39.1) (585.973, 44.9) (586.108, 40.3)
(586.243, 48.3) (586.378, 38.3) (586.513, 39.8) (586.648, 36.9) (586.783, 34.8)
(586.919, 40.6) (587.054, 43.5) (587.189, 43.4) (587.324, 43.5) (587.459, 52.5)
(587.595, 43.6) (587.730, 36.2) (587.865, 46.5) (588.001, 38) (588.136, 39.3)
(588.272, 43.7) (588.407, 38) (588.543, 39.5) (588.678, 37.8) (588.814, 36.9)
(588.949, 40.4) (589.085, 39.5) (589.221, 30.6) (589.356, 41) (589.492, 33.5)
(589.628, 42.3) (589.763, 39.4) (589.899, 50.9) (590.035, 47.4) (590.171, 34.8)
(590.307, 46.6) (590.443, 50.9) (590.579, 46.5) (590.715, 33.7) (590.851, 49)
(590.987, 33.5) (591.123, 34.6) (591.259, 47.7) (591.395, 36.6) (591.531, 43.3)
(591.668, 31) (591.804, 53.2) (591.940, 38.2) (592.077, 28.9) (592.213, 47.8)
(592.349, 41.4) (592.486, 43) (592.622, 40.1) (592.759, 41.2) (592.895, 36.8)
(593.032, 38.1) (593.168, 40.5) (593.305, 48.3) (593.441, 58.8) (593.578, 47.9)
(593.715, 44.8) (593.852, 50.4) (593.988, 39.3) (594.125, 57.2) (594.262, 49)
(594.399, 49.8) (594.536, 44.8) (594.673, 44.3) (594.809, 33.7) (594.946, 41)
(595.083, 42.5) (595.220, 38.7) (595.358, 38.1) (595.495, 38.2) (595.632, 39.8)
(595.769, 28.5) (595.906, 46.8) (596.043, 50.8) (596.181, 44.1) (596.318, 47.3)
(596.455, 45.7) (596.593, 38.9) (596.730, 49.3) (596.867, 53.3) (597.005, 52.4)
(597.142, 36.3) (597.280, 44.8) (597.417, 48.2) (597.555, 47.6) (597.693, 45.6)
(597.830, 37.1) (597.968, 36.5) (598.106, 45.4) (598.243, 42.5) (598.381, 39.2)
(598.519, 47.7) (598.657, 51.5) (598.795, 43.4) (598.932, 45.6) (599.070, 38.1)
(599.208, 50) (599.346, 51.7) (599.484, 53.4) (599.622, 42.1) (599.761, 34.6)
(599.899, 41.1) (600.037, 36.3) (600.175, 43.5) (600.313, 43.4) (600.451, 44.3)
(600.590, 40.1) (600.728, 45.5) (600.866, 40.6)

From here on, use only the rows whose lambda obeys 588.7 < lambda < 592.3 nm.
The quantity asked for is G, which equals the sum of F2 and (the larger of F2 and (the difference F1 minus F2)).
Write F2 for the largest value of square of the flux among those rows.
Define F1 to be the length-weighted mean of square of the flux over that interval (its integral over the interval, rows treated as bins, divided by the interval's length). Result 5660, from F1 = 1702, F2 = 2830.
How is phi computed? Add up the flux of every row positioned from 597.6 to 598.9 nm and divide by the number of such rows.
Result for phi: 43.2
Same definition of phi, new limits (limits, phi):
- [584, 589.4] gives 41.1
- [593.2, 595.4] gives 45.5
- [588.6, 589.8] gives 37.9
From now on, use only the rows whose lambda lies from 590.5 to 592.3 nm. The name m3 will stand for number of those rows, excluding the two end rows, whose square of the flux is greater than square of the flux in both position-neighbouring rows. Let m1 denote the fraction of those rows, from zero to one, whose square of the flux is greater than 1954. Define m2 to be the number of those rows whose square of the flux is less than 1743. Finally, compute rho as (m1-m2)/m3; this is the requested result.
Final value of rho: -1.7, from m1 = 0.38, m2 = 7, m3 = 4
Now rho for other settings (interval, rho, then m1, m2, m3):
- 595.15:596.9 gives -1.8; 0.46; 6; 3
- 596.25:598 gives -1.7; 0.69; 4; 2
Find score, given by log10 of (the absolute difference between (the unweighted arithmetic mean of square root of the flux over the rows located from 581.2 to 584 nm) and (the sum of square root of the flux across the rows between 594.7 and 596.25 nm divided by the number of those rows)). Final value -0.4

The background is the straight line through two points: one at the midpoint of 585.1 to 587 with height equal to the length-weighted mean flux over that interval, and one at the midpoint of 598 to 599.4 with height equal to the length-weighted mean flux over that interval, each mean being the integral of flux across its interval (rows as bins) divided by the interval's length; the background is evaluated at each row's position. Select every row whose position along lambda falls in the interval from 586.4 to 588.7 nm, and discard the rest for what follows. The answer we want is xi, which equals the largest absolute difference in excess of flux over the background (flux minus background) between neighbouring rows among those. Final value 10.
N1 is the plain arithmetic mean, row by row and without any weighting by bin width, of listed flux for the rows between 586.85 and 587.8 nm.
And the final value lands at 43.3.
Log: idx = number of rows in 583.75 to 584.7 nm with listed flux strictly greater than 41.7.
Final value 3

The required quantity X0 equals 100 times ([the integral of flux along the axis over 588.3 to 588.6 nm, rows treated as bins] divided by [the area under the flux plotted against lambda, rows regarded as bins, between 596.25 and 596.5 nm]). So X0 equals 101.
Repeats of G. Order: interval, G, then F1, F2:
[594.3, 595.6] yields 4960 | 1732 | 2480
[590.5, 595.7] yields 6915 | 1847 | 3457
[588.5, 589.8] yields 3579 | 1459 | 1789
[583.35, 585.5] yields 5243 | 1708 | 2621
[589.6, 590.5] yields 5182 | 2026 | 2591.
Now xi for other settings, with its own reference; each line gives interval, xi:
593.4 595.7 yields 18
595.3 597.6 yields 18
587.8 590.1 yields 11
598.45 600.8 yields 12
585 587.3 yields 10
